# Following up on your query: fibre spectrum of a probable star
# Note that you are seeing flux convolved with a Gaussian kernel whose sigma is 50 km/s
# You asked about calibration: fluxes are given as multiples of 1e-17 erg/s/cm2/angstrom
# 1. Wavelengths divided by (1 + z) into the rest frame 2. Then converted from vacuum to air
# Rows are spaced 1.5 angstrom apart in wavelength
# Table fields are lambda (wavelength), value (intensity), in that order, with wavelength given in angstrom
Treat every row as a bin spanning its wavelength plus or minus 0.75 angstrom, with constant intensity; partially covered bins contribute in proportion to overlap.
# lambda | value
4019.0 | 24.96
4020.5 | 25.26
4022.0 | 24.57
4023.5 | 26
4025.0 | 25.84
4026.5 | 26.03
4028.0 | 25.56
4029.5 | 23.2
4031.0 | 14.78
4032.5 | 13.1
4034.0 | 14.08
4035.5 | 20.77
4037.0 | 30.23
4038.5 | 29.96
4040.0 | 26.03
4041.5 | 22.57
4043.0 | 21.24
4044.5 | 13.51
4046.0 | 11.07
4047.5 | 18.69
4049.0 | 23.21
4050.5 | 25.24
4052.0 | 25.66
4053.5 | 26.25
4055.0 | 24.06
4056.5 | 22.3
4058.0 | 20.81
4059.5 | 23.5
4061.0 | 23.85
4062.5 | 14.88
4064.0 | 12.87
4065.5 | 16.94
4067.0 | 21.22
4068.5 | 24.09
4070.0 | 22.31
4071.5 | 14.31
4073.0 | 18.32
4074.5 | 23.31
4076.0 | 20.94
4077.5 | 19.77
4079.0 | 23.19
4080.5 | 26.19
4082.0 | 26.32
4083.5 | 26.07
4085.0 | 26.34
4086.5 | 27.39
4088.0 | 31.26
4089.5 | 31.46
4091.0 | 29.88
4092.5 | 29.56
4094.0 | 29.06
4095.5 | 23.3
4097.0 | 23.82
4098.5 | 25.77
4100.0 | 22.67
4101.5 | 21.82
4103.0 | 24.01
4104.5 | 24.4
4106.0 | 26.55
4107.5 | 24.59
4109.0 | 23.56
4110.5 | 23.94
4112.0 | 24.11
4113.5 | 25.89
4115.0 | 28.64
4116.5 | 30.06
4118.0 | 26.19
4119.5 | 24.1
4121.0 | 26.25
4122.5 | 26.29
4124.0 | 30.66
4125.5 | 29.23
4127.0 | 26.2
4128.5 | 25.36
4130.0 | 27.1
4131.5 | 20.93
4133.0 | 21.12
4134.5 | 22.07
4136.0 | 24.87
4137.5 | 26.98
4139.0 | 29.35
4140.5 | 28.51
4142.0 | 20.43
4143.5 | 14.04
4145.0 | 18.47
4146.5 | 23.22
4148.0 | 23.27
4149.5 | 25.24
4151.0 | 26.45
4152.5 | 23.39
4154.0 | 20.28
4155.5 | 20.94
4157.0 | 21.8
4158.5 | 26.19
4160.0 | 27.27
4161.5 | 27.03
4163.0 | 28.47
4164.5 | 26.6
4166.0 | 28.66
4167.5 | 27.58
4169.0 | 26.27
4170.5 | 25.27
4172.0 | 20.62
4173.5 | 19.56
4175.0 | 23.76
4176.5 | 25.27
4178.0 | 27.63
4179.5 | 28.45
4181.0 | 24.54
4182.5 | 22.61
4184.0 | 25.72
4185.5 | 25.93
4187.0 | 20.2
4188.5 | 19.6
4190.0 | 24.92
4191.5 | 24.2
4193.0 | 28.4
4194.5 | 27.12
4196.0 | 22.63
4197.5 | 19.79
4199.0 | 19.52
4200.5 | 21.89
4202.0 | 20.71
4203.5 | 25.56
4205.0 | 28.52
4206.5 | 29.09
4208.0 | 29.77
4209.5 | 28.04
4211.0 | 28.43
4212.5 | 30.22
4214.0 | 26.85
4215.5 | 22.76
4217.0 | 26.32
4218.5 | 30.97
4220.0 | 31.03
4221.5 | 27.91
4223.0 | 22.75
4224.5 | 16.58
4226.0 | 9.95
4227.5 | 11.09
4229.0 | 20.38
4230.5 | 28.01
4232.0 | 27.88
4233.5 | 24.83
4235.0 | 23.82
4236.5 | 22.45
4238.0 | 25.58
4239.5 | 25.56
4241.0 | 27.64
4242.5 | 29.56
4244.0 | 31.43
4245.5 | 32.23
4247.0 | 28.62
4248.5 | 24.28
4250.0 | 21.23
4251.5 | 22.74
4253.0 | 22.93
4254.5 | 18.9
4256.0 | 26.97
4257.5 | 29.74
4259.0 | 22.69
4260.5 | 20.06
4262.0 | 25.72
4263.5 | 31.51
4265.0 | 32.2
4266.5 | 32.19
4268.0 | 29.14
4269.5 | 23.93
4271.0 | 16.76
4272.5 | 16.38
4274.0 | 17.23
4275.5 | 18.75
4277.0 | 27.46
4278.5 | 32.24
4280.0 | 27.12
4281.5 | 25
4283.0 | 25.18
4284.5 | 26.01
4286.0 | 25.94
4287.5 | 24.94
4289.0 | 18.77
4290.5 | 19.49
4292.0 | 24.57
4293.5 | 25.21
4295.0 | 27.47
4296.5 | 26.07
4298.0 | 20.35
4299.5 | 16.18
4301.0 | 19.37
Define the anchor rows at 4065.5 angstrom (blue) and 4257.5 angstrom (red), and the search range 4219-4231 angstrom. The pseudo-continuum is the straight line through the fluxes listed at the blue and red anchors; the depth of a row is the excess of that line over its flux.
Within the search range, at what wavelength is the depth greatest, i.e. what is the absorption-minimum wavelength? 4226.0 angstrom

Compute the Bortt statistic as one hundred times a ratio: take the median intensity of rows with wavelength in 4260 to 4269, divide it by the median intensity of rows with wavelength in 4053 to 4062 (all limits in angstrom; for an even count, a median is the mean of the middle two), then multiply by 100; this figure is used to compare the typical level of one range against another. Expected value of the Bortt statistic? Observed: 128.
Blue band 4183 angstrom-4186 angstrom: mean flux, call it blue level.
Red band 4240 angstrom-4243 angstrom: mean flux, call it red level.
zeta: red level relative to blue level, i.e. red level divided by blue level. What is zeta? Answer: 1.11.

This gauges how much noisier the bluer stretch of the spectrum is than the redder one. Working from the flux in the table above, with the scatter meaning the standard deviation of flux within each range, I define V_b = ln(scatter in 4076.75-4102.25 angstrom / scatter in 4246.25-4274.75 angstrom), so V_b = -0.43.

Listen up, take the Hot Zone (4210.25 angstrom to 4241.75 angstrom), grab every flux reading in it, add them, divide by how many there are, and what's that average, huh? 24.3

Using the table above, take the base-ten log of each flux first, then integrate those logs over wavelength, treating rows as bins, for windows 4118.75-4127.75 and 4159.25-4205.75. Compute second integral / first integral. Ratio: 5.0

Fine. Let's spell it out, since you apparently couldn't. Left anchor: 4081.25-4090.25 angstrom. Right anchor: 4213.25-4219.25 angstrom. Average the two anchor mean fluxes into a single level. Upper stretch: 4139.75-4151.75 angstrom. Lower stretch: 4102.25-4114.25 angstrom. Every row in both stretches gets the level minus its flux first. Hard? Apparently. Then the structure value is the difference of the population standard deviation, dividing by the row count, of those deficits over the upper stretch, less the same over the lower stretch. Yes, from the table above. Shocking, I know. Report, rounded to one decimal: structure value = 3.4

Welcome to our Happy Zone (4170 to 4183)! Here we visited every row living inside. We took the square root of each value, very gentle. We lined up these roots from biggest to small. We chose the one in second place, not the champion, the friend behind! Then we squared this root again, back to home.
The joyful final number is 28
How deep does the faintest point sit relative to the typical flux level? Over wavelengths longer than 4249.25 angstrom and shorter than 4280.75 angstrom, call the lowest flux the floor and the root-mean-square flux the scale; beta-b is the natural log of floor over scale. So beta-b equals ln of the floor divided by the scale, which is -0.43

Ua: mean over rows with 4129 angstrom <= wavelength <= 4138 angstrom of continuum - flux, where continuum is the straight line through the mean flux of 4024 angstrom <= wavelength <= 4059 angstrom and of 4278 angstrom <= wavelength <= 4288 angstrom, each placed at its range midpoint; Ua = -0.1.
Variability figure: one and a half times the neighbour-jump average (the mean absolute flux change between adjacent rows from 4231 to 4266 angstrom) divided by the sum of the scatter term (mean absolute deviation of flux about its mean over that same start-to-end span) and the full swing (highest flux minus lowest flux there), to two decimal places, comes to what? 0.27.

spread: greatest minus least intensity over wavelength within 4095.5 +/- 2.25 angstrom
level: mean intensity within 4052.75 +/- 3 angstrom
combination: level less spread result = 20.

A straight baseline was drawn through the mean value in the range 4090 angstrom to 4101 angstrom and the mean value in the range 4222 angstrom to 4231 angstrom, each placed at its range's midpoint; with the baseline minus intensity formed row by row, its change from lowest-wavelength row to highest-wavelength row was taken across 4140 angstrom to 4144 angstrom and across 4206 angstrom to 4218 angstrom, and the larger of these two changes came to 14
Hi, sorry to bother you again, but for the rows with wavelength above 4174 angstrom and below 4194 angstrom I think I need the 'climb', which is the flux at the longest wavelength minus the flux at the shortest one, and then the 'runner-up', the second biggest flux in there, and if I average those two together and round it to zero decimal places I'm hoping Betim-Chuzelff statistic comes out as 17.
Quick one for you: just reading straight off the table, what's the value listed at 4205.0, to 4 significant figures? 28.52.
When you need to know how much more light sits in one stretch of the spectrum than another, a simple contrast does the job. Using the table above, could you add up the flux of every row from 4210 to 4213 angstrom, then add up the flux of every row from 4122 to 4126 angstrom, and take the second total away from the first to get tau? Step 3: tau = -28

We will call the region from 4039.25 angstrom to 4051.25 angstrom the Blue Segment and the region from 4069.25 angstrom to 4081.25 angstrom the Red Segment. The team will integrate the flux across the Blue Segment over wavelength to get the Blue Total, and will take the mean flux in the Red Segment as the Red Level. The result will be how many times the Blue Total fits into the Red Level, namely 0.087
